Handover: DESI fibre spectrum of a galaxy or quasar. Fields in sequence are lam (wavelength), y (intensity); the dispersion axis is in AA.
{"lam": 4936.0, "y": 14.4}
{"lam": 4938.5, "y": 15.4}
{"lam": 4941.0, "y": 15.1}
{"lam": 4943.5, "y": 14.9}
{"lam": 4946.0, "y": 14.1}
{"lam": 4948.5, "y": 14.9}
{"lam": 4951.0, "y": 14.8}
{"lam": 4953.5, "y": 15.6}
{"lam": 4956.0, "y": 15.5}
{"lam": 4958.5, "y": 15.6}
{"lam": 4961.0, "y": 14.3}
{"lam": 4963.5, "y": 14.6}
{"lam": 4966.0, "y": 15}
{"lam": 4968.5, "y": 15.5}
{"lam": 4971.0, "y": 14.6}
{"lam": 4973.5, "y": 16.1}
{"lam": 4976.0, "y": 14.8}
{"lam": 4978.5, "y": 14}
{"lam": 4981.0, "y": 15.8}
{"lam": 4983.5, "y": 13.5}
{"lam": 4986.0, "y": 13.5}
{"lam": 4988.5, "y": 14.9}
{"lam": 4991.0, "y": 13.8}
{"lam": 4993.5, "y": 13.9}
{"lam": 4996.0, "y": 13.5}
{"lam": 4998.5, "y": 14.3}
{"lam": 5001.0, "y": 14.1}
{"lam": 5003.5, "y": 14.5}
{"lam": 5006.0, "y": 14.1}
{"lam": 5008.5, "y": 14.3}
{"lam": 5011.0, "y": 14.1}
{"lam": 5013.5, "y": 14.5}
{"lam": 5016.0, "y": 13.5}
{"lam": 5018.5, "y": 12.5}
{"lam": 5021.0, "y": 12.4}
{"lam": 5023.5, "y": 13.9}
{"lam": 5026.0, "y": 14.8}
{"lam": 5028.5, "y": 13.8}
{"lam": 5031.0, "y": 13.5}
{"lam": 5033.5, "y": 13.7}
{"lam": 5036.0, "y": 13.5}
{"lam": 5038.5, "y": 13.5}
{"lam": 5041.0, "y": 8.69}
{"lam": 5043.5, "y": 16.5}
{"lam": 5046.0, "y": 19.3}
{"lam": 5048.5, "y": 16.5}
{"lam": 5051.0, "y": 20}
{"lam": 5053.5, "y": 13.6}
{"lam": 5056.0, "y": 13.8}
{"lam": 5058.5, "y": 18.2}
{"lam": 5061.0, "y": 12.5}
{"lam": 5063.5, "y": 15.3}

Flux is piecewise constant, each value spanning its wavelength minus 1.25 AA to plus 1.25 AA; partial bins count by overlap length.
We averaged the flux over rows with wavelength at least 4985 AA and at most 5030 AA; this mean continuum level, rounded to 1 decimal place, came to 13.9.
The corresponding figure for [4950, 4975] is 15.2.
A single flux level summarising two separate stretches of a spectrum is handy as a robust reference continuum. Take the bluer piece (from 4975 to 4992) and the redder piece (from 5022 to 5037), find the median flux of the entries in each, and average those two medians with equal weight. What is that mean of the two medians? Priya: 13.9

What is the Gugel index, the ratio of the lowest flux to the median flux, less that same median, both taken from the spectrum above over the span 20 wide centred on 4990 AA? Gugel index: -12.9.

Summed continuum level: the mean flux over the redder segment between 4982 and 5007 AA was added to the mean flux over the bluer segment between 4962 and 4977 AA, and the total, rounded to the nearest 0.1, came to 29.1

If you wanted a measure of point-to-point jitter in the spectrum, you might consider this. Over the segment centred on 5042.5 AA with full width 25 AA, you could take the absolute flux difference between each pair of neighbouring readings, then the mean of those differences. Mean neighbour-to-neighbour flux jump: 3.2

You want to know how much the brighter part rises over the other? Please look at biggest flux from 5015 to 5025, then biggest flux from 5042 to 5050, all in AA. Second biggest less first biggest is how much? 5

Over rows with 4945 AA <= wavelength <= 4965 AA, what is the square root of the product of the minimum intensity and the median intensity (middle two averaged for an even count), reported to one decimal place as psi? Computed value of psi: 14.5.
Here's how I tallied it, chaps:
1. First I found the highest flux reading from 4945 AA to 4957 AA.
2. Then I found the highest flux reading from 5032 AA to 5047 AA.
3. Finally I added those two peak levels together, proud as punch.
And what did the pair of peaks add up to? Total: 34.9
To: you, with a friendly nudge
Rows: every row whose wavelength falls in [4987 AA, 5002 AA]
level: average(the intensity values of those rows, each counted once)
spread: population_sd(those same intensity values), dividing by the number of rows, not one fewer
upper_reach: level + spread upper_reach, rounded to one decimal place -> 14.5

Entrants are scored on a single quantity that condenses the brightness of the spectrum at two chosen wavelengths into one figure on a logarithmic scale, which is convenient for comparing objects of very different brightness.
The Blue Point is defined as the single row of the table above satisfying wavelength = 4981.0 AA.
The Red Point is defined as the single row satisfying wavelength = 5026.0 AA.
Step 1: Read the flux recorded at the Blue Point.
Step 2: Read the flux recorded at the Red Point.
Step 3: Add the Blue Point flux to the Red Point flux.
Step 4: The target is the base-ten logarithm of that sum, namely 1.49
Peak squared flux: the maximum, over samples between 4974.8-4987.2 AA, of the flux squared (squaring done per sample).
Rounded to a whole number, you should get 250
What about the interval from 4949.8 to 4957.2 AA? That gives 243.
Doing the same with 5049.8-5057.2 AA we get 400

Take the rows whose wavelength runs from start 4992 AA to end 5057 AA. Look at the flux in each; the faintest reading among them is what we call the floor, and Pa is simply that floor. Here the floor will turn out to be 8.69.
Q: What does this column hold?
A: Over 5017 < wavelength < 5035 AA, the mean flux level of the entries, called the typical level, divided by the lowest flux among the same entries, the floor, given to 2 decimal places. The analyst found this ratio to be 1.09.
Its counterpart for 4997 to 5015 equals 1.01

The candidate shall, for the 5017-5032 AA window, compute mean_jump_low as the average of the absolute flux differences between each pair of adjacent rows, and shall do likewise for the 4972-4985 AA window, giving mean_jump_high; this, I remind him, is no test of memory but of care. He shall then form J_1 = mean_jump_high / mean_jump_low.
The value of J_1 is 2.0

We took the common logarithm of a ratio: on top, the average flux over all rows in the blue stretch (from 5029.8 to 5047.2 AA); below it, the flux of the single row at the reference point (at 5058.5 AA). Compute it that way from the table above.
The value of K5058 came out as -0.11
